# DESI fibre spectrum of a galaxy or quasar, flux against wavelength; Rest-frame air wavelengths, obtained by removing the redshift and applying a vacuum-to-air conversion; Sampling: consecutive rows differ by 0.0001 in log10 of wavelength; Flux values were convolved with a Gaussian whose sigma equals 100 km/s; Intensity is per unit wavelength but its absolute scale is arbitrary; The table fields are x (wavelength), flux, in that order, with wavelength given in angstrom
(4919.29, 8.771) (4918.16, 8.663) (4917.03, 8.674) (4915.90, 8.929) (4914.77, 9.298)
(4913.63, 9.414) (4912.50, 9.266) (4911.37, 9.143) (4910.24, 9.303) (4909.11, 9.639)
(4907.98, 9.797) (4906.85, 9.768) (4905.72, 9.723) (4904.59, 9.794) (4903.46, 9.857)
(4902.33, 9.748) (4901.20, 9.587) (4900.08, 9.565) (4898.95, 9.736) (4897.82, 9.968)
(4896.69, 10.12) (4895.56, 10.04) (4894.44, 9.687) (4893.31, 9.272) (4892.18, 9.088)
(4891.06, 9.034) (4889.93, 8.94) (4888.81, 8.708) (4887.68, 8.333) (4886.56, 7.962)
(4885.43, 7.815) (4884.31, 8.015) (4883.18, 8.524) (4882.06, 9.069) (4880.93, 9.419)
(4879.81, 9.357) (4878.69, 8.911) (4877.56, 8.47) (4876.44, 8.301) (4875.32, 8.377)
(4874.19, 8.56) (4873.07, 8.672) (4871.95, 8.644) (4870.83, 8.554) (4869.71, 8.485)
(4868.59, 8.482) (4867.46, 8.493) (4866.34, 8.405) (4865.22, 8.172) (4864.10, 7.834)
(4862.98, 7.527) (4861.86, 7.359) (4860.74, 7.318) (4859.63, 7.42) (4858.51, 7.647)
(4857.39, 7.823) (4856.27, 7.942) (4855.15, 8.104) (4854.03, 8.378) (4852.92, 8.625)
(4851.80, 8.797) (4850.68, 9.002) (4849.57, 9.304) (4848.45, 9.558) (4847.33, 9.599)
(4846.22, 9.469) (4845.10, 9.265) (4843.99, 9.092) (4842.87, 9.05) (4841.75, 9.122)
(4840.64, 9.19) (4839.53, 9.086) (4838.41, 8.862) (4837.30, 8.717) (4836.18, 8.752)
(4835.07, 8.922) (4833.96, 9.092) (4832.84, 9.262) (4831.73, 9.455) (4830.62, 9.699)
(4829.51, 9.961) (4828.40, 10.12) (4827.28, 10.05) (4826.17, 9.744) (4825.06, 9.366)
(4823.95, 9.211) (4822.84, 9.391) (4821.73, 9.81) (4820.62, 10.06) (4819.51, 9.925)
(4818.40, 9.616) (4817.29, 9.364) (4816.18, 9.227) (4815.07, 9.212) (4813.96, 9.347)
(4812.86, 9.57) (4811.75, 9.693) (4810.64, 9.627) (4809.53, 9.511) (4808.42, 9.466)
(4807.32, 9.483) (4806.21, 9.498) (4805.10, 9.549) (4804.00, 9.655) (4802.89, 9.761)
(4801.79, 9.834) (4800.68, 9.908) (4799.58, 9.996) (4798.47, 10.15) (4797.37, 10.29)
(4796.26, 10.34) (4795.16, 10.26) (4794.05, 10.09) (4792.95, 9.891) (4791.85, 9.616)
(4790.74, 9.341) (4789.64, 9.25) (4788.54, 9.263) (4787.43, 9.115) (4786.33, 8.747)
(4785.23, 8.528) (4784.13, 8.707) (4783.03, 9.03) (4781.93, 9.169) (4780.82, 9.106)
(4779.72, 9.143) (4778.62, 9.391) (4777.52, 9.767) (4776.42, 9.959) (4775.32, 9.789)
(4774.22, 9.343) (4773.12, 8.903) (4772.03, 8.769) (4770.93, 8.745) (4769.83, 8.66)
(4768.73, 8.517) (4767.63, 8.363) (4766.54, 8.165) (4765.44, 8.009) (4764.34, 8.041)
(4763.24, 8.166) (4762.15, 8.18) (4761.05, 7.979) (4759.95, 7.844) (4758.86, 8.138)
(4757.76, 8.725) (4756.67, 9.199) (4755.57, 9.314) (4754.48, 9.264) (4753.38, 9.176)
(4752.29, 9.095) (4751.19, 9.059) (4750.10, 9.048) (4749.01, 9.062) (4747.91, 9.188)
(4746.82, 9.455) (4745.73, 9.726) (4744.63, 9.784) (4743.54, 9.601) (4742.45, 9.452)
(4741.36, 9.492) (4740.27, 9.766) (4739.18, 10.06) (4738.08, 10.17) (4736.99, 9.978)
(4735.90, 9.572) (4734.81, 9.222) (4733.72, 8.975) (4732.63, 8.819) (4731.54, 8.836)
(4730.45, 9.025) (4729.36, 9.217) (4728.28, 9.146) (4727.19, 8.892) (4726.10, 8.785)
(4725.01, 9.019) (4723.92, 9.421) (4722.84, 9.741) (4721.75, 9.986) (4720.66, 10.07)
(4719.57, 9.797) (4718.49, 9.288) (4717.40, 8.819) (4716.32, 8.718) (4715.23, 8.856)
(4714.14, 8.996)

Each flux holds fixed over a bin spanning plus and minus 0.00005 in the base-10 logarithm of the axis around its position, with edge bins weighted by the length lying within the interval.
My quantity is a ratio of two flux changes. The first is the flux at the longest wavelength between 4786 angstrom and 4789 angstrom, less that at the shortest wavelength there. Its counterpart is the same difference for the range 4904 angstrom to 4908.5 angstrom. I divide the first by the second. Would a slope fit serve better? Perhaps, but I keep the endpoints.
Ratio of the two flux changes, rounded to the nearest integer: 172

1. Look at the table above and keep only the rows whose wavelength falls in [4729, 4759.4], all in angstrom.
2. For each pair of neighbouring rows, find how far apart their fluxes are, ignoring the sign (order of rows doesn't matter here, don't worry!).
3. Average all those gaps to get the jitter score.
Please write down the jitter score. 0.18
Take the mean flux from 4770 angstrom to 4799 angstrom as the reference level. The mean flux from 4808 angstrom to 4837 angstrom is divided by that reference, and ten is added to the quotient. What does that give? 11.0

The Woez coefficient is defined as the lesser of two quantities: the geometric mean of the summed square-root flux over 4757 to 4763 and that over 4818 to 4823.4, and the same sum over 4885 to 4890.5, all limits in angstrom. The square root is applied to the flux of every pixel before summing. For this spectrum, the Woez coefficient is 14.4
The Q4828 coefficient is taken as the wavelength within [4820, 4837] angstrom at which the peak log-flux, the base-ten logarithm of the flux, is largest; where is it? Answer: 4828.40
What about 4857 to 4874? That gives 4873.07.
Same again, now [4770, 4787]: 4776.42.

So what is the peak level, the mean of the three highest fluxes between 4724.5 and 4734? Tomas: 9.1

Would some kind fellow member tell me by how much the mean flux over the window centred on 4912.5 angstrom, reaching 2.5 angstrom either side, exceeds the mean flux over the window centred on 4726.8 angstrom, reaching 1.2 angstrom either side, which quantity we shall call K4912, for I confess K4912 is 0.4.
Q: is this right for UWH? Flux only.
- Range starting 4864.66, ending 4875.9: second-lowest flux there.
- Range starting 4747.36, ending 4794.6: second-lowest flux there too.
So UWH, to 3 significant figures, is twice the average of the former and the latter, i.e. 16.4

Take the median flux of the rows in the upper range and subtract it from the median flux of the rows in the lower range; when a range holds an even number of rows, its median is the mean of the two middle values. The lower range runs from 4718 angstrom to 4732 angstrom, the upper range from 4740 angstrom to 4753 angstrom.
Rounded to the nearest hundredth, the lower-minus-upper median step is -0.24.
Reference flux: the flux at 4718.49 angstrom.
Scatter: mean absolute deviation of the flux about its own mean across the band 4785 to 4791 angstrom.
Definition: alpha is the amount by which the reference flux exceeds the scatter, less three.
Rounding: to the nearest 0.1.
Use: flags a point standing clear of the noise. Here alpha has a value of 6.0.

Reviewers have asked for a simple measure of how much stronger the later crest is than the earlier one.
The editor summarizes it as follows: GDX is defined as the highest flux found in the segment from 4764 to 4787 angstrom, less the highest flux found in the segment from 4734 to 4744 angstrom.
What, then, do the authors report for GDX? -0.2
